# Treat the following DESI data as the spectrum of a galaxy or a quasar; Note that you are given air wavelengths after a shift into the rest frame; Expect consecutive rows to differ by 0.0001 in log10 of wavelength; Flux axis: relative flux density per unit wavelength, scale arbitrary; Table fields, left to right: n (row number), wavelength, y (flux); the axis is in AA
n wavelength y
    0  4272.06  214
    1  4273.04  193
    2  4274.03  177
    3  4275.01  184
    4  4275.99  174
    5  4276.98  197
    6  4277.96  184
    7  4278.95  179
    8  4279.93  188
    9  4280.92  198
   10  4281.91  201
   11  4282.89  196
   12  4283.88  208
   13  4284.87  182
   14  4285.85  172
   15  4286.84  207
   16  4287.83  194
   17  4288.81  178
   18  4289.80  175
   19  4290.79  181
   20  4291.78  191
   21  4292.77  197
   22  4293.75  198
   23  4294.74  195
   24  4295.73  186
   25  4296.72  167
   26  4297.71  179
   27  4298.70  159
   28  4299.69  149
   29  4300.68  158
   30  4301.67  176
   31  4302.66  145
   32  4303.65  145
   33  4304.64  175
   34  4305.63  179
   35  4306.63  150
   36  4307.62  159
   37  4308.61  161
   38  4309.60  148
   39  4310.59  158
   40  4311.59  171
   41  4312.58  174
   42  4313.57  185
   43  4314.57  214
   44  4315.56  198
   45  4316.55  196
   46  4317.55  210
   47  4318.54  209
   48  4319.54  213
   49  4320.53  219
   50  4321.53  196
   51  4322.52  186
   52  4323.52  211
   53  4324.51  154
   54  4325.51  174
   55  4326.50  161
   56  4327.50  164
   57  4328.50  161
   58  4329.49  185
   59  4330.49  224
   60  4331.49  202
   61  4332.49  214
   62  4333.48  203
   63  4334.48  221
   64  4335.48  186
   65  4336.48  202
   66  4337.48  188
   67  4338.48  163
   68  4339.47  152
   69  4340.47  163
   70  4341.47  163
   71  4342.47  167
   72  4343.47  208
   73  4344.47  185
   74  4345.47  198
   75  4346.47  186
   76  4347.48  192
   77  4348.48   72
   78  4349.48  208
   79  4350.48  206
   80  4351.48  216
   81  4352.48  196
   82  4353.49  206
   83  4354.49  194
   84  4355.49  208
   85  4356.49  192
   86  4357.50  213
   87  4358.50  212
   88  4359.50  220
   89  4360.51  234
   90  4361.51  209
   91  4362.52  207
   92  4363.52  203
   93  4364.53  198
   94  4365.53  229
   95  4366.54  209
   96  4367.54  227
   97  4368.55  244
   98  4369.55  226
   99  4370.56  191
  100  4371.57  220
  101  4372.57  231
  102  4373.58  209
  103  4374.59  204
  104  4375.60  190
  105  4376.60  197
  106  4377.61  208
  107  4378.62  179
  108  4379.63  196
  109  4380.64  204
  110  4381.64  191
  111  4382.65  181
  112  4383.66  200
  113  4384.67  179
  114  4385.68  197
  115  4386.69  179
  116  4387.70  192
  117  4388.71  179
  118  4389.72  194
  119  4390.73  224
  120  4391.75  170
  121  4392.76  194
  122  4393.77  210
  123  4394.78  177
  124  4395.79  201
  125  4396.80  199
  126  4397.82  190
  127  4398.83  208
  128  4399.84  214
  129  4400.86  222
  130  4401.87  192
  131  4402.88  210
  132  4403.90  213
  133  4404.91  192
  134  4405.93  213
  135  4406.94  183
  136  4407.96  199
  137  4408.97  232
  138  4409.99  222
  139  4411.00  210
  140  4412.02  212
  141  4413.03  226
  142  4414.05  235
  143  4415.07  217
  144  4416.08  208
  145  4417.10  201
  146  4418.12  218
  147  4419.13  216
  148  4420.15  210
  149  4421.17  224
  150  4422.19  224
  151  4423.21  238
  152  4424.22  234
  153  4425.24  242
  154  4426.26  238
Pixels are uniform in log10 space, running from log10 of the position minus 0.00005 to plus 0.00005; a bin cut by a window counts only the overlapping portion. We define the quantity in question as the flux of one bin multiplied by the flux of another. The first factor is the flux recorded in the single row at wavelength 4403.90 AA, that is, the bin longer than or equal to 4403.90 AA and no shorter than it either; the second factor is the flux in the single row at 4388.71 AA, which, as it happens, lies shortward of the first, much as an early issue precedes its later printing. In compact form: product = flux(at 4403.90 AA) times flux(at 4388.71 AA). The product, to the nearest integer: 38127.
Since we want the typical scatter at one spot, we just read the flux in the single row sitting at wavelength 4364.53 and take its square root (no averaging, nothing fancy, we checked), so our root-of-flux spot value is 14.1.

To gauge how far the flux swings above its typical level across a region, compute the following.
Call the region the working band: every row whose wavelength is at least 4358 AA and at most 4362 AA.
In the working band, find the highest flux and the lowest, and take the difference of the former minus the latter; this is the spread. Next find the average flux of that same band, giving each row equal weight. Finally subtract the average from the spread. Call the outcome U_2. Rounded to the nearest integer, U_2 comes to -194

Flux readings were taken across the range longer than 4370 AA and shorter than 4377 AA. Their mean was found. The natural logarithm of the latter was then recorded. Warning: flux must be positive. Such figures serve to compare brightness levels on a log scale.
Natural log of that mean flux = 5.33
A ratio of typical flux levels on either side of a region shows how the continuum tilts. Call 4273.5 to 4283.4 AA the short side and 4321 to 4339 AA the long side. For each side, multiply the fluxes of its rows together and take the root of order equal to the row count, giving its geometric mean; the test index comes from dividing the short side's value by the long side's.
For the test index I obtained 1.00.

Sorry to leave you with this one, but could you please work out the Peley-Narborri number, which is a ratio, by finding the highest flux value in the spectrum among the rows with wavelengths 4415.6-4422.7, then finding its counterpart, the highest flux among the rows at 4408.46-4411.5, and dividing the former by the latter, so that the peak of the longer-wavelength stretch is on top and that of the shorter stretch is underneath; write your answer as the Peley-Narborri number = 0.97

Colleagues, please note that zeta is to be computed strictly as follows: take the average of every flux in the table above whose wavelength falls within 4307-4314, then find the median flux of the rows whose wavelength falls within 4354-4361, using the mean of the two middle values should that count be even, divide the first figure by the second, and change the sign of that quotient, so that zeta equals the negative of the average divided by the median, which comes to -0.78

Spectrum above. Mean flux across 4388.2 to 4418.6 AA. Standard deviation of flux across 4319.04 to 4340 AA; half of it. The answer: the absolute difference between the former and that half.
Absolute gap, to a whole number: 194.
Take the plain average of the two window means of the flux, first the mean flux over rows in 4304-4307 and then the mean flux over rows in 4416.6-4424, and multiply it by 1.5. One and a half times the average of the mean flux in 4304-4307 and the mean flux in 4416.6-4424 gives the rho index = 290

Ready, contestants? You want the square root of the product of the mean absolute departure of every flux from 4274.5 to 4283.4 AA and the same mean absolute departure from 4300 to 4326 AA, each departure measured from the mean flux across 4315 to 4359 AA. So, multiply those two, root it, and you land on 14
